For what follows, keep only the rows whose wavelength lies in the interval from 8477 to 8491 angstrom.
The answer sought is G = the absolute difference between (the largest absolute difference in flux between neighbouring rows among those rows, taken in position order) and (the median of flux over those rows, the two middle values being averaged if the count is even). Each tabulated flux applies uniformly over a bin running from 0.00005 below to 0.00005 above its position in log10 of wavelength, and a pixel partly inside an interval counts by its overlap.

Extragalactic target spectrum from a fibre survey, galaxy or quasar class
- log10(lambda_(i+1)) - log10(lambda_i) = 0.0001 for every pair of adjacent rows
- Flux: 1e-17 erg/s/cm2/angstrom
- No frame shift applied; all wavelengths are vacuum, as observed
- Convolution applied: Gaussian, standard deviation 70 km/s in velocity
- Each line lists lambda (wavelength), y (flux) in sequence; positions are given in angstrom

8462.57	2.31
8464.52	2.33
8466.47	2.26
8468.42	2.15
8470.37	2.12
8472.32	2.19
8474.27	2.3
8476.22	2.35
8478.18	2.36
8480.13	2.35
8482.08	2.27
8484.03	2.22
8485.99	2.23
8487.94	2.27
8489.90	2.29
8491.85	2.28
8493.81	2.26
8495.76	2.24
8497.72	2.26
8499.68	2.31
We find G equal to 2.19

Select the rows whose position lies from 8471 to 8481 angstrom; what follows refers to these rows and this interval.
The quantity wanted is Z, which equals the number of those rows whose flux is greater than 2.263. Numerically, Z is 4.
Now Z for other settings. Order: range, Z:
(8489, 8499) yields 2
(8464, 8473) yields 1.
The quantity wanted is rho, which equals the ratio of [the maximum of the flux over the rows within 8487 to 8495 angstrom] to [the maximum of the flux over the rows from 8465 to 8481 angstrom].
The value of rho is 0.97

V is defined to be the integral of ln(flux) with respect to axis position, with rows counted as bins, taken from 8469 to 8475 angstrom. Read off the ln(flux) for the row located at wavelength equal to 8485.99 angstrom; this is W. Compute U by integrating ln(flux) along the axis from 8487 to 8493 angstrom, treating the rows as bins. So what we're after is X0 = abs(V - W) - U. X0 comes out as -1.02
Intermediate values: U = 4.94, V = 4.72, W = 0.802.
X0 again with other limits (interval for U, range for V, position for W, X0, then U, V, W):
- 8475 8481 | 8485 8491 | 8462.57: -1.06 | 5.13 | 4.90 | 0.837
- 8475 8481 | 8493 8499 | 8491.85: -1.07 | 5.13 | 4.88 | 0.824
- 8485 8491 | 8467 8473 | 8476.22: -1.14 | 4.90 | 4.62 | 0.854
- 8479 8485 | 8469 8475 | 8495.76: -1.04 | 4.96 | 4.72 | 0.806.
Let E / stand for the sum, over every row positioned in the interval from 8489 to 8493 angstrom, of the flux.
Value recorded 4.57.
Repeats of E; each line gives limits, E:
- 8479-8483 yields 4.62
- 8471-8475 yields 4.49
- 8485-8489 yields 4.50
